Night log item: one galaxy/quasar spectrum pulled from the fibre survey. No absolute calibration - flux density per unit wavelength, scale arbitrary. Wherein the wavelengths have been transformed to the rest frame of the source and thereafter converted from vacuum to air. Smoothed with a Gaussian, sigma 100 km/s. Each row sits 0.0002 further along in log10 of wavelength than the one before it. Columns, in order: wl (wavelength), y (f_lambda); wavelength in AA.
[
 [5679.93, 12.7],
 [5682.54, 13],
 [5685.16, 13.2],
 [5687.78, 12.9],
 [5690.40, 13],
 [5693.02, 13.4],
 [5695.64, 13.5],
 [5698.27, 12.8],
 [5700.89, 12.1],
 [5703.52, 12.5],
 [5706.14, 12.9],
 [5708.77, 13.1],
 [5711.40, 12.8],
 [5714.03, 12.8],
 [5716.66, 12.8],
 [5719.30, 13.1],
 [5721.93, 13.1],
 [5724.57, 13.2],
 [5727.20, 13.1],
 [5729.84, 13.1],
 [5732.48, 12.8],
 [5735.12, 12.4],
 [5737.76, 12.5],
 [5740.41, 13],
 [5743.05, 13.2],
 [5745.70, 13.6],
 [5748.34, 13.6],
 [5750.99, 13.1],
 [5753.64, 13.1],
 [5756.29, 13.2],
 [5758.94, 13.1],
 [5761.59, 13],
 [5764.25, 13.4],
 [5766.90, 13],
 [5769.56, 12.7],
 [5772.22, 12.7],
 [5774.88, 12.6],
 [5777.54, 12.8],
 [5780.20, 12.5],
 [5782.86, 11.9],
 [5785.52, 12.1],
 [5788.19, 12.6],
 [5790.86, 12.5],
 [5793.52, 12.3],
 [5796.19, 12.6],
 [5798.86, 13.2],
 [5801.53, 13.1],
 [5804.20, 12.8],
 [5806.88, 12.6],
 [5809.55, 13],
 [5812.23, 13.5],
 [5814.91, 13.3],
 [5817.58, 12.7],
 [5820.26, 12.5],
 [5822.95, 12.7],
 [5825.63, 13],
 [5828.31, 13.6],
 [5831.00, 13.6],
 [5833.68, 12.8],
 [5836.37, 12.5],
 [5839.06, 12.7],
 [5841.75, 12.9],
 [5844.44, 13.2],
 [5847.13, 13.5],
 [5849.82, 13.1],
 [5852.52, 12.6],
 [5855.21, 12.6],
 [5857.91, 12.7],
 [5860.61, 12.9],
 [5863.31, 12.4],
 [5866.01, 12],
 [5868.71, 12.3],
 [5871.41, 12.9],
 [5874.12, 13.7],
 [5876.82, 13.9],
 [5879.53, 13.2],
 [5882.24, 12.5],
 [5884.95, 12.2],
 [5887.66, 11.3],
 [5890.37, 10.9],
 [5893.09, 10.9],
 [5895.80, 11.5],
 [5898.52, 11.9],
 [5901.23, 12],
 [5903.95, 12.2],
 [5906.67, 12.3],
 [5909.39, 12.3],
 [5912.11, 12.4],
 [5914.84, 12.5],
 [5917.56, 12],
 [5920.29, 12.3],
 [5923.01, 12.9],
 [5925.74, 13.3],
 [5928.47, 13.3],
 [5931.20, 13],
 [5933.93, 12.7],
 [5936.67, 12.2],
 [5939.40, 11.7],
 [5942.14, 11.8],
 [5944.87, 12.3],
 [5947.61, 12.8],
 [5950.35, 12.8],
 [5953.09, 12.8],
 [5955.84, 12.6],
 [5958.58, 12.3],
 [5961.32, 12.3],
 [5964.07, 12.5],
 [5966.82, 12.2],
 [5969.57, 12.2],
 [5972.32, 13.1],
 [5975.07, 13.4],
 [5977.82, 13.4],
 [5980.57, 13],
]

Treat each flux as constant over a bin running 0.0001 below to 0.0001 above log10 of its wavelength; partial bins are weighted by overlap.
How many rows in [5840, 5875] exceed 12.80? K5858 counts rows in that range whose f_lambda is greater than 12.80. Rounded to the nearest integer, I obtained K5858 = 7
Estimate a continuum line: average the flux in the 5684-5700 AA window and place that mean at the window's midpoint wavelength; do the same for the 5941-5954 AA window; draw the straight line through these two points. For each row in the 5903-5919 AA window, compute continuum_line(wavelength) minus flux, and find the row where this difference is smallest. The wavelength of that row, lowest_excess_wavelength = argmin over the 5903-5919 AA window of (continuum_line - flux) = 5914.84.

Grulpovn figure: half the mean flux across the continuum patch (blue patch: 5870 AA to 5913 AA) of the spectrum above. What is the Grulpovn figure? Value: 6.13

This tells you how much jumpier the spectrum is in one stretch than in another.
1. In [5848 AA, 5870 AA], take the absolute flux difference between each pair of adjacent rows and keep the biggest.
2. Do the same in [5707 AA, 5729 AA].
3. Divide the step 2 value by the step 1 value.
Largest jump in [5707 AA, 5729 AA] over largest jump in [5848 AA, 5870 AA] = 0.60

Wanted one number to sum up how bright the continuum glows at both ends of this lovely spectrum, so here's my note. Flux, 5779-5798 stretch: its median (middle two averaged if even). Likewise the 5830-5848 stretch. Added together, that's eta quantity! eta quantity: 25.4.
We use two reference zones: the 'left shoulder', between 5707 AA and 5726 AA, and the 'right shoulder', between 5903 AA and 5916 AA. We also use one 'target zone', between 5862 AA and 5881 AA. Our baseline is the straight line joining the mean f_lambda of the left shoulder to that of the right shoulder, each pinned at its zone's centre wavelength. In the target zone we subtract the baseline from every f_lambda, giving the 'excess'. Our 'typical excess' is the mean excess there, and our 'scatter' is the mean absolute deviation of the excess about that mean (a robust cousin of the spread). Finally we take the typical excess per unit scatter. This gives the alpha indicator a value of 0.74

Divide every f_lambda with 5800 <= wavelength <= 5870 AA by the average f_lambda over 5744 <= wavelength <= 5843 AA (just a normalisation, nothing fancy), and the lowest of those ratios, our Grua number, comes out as 0.931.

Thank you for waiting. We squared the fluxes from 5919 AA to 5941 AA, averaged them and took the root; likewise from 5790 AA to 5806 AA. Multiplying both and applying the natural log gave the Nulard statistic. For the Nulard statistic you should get 5.09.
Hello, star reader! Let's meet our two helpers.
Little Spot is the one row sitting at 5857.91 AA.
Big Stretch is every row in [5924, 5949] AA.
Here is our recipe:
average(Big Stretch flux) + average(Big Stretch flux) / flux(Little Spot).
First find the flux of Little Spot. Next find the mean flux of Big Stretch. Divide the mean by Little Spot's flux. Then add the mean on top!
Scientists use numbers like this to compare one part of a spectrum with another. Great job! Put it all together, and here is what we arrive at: 13.6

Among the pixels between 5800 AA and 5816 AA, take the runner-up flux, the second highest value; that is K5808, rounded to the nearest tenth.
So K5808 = 13.3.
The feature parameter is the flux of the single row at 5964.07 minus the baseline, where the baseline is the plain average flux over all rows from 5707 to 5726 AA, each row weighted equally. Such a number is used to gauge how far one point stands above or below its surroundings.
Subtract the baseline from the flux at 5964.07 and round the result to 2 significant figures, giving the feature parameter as -0.49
